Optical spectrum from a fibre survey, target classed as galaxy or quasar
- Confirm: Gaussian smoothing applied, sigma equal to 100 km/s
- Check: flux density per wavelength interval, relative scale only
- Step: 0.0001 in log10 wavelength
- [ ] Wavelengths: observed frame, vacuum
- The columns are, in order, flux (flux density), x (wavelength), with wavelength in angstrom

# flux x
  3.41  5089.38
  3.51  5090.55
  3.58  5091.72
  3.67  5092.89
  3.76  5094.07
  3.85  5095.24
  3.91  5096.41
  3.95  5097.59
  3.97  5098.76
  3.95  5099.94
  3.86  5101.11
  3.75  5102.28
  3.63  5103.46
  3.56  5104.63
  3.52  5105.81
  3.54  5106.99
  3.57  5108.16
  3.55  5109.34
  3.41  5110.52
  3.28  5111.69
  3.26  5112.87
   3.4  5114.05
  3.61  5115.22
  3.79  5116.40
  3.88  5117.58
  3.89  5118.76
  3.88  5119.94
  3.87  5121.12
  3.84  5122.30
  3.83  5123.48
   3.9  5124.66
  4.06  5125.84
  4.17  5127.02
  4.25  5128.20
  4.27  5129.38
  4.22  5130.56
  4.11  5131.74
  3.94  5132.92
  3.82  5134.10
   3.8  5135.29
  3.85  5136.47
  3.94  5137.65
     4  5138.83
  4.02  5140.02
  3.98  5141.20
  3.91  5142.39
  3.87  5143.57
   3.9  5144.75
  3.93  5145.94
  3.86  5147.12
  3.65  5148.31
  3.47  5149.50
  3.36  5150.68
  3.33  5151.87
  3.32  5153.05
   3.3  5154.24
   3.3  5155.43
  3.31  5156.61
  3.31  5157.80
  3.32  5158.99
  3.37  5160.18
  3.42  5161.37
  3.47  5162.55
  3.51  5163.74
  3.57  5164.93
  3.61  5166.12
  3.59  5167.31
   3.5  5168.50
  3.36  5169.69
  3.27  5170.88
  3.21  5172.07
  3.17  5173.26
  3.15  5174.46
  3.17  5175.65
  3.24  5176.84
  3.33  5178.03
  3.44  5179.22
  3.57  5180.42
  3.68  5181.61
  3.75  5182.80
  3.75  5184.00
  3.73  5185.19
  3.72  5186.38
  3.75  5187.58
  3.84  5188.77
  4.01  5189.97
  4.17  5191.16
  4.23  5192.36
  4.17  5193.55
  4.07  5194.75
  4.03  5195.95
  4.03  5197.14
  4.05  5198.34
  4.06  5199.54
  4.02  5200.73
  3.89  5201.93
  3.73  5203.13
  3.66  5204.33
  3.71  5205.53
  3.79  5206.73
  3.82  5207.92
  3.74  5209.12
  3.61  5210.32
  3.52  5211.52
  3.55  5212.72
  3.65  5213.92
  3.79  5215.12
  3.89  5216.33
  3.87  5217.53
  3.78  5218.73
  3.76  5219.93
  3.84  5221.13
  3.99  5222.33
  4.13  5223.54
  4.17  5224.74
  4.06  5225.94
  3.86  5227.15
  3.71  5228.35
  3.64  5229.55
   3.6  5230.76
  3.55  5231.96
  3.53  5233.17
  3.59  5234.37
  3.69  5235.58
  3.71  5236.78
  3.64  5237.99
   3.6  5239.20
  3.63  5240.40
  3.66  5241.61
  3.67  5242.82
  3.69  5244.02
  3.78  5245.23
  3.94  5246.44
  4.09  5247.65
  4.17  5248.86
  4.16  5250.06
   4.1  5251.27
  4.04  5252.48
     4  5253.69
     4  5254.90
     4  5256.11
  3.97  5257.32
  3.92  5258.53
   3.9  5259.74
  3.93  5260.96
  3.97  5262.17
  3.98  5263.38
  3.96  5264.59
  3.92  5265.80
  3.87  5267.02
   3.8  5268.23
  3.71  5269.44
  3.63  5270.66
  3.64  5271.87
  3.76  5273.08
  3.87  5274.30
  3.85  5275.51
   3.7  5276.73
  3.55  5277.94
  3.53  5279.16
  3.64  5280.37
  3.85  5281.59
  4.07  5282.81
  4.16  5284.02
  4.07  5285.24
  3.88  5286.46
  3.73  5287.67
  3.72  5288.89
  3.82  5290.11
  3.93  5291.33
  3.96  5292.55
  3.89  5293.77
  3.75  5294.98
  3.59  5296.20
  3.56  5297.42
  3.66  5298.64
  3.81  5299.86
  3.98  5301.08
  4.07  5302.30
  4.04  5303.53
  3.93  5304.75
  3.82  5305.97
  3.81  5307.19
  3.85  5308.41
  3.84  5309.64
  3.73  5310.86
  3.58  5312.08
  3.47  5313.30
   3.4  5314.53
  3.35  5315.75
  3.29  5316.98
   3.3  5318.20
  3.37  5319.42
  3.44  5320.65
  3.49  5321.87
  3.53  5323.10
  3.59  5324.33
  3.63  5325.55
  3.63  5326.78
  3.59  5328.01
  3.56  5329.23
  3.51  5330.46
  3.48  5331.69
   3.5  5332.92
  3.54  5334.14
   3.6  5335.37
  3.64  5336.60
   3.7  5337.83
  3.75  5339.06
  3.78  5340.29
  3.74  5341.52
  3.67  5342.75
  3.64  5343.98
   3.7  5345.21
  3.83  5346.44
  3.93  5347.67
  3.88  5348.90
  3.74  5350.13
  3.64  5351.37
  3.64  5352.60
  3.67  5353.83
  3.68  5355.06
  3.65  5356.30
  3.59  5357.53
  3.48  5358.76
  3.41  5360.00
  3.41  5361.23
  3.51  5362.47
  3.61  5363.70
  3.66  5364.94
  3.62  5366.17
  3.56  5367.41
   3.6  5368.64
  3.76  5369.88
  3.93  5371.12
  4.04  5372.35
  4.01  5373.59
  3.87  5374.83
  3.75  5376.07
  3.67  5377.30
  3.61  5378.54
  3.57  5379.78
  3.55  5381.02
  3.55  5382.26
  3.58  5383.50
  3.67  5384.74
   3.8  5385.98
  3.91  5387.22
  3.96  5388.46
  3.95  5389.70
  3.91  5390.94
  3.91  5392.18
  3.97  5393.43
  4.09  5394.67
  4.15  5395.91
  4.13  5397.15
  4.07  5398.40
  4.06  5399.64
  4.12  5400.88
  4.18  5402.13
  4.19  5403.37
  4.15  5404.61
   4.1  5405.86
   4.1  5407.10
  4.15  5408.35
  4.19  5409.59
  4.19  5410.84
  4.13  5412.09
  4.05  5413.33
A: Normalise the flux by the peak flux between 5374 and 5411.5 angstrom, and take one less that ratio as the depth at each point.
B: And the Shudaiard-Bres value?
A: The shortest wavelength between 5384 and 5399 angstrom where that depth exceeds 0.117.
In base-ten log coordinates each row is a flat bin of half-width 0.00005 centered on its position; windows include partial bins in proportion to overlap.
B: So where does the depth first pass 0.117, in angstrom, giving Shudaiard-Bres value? 5384.74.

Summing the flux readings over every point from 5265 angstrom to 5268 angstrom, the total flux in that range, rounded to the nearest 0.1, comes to 7.8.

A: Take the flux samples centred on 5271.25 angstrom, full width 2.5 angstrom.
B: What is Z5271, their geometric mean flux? 3.63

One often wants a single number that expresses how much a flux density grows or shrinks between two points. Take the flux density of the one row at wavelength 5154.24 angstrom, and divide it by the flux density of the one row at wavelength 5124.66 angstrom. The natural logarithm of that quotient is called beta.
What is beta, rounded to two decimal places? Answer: -0.17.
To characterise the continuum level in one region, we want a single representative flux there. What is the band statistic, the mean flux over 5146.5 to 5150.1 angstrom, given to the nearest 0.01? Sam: 3.66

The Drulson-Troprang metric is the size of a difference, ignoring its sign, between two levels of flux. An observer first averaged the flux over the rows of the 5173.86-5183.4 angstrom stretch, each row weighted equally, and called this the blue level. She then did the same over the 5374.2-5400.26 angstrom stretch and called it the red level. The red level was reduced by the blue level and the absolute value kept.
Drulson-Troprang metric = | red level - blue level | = 0.43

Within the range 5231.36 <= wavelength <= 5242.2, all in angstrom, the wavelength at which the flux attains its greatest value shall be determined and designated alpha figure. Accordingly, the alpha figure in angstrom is 5236.78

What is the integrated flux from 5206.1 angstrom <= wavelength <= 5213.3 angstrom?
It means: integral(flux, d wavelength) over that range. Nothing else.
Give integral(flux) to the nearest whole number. 26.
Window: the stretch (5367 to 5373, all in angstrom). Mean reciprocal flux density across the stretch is 0.265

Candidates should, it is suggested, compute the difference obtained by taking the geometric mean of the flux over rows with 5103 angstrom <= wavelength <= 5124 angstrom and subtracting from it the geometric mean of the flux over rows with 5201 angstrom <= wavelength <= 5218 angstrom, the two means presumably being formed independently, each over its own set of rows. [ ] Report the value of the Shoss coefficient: -0.11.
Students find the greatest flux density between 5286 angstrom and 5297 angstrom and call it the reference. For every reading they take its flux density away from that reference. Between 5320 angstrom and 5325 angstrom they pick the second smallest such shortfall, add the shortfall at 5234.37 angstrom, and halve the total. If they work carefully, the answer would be 0.40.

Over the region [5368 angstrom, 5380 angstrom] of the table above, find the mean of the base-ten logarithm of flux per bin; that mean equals 0.58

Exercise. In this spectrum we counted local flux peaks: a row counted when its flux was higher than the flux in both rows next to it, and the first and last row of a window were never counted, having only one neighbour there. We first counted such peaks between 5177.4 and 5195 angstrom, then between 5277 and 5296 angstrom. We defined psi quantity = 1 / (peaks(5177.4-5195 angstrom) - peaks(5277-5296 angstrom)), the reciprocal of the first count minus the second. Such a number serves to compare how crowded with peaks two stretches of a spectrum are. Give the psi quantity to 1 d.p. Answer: -1.0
